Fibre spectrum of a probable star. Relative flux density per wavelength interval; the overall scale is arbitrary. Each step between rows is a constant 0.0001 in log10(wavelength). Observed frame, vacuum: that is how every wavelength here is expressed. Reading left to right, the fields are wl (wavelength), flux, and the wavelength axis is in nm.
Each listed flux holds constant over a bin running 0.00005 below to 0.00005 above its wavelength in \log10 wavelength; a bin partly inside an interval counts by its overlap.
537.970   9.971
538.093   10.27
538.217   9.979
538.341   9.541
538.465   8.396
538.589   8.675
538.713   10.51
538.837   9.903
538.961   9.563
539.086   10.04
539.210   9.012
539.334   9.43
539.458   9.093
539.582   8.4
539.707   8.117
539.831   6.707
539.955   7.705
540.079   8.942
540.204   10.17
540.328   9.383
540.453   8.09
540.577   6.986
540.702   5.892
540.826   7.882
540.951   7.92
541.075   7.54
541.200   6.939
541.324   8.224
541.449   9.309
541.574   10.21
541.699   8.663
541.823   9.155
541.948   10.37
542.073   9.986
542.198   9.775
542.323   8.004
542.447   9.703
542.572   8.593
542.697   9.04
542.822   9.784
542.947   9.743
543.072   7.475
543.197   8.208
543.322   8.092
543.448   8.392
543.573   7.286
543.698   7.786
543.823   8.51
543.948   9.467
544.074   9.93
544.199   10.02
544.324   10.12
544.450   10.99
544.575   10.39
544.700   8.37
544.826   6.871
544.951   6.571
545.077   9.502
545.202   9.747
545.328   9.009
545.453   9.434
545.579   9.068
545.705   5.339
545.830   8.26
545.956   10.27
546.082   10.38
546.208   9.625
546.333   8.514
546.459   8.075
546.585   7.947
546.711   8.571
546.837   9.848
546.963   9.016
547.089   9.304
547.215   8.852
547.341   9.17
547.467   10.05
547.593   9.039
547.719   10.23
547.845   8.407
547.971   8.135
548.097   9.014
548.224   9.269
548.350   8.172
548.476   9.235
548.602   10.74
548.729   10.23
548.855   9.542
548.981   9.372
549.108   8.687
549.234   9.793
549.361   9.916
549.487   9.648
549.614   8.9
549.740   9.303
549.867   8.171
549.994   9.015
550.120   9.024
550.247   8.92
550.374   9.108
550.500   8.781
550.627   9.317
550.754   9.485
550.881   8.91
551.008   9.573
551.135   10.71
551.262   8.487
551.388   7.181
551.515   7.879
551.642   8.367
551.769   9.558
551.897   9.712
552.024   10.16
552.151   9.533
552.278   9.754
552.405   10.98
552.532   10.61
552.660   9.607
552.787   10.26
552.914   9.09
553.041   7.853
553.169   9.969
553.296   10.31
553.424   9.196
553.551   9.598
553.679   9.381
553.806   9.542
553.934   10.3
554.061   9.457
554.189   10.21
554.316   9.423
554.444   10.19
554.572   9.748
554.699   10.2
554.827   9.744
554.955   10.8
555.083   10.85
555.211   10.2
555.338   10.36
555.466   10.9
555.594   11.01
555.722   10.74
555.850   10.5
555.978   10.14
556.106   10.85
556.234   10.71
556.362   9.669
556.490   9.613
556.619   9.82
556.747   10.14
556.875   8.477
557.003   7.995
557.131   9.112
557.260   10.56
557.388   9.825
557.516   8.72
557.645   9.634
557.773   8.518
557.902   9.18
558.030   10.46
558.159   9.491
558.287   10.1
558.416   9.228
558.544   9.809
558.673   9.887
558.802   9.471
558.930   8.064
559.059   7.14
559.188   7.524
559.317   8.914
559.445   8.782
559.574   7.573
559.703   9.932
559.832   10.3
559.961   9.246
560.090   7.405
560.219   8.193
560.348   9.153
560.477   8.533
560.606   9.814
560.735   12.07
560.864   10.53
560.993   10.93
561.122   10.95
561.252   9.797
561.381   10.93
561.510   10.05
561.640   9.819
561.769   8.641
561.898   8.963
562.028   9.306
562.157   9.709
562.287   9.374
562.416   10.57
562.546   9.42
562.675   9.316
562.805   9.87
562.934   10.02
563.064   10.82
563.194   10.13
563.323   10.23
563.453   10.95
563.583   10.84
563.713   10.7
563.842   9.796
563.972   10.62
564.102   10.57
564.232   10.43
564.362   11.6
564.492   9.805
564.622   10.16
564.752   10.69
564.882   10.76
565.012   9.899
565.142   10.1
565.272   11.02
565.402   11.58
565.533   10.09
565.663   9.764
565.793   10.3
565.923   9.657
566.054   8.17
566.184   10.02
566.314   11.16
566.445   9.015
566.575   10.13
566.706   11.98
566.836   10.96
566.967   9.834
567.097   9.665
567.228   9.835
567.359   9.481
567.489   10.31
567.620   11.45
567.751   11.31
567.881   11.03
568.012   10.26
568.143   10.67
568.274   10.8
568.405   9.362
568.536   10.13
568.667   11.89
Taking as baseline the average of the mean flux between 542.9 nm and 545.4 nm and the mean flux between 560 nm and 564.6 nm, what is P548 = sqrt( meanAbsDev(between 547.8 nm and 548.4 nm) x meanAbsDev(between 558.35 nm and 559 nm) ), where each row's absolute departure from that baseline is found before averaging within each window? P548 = 0.63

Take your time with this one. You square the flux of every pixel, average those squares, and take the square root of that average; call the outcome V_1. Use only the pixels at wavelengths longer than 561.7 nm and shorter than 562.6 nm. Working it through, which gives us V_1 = 9.44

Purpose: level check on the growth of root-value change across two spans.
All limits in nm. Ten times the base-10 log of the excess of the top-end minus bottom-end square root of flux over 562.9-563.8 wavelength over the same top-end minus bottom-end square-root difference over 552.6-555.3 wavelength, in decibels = -19.4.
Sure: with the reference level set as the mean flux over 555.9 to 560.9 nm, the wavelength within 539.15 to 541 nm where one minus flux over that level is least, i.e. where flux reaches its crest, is 540.204 nm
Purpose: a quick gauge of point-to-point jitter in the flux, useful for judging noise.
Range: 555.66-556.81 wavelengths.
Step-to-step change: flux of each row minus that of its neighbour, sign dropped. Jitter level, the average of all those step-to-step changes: 0.38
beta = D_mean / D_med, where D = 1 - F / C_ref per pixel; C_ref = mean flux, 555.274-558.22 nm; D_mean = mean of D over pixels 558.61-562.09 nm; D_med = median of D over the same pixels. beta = 1.0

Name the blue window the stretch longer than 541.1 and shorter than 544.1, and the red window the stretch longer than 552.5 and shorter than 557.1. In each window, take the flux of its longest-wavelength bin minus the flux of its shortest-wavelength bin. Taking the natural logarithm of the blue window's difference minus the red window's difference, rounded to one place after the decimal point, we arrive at 1.7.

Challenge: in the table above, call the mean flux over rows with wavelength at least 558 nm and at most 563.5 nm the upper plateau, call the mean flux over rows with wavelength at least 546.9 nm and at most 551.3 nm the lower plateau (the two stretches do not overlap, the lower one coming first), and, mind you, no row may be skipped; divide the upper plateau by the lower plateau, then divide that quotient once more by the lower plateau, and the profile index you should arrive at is 0.112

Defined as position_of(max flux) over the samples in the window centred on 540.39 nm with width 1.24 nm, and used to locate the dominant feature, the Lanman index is 540.204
